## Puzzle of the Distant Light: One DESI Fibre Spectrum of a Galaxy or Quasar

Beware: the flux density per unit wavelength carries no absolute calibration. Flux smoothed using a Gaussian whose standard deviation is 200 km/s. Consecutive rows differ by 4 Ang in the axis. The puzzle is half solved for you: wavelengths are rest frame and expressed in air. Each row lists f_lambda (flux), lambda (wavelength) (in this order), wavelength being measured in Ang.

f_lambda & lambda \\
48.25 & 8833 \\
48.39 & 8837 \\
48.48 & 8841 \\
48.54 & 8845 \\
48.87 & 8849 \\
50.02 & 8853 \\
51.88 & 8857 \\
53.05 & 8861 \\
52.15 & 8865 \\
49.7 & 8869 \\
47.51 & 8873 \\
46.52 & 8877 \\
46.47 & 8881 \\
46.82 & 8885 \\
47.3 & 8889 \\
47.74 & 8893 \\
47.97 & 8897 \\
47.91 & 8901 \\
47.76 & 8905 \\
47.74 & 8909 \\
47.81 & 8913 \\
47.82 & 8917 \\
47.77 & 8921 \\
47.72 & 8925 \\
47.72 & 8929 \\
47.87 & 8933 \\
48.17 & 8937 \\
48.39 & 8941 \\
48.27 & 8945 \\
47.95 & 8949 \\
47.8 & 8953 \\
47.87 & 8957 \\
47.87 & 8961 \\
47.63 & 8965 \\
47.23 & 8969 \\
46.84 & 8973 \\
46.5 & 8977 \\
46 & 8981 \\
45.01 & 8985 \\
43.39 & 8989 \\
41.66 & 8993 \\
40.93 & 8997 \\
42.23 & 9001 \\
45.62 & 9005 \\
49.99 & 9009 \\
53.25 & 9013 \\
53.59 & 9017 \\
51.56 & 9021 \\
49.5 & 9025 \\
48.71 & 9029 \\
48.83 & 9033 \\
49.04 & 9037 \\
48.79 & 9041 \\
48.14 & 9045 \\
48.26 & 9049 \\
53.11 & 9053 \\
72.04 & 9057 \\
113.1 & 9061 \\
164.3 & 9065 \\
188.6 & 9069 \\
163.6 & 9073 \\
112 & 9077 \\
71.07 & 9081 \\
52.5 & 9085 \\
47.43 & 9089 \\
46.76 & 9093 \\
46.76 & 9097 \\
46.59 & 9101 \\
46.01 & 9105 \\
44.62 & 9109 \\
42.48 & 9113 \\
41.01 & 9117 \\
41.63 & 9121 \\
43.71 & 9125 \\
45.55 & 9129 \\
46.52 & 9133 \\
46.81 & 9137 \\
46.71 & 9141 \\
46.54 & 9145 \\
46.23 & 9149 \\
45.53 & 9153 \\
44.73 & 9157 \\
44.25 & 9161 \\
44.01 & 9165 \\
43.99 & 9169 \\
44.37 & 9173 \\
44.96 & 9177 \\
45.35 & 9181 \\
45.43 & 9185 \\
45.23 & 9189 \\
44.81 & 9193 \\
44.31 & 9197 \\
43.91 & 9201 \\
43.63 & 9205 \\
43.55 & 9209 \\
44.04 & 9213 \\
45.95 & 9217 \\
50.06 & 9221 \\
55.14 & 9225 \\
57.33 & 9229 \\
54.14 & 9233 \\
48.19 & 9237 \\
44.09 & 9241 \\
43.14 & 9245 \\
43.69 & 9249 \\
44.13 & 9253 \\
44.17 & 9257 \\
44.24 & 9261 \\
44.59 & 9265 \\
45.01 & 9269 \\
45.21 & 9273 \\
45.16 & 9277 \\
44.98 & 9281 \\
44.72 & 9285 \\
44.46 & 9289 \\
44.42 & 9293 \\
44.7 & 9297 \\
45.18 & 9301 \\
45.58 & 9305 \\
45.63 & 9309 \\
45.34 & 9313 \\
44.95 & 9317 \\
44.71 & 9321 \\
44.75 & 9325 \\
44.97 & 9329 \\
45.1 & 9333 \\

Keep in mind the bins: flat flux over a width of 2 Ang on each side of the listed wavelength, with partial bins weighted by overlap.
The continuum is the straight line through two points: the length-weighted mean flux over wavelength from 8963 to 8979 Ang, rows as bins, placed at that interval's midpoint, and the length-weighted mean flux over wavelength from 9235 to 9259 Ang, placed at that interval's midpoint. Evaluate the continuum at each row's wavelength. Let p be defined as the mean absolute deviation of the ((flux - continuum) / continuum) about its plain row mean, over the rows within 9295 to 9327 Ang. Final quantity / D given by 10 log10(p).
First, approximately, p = 0.007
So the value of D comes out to -22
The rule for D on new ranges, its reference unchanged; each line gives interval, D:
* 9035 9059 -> -9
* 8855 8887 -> -13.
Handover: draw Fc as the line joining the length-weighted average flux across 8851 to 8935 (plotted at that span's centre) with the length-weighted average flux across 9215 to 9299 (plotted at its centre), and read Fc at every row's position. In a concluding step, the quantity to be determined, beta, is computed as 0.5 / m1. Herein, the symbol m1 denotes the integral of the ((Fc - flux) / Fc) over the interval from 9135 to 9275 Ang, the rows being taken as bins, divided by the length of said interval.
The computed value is 26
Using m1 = 0.02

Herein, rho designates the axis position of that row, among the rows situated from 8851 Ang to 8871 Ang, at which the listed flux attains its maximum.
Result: 8861 Ang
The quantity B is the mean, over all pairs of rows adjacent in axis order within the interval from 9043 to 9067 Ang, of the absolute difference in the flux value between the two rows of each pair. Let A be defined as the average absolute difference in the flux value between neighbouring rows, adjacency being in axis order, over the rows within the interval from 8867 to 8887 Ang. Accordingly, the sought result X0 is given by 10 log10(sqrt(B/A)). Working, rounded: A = 0.9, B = 23.2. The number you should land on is 7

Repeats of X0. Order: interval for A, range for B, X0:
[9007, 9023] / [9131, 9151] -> -5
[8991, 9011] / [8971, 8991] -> -2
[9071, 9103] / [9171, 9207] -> -8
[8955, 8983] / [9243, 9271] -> 0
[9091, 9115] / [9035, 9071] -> 7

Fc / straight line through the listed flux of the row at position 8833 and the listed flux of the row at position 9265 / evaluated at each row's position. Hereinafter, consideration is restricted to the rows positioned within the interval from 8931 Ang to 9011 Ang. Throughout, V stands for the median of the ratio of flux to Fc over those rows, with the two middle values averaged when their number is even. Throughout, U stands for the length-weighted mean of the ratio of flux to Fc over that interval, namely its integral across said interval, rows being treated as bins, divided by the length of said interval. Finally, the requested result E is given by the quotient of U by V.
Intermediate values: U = 0.98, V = 1.006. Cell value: 0.98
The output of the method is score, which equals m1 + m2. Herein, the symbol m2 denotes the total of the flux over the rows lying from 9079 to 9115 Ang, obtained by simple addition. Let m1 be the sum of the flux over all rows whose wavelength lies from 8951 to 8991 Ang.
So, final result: 910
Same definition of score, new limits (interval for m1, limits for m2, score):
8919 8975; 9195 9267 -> 1507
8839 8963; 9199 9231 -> 1883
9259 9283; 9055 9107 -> 1440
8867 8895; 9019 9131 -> 2208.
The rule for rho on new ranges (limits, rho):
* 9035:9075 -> 9069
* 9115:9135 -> 9133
